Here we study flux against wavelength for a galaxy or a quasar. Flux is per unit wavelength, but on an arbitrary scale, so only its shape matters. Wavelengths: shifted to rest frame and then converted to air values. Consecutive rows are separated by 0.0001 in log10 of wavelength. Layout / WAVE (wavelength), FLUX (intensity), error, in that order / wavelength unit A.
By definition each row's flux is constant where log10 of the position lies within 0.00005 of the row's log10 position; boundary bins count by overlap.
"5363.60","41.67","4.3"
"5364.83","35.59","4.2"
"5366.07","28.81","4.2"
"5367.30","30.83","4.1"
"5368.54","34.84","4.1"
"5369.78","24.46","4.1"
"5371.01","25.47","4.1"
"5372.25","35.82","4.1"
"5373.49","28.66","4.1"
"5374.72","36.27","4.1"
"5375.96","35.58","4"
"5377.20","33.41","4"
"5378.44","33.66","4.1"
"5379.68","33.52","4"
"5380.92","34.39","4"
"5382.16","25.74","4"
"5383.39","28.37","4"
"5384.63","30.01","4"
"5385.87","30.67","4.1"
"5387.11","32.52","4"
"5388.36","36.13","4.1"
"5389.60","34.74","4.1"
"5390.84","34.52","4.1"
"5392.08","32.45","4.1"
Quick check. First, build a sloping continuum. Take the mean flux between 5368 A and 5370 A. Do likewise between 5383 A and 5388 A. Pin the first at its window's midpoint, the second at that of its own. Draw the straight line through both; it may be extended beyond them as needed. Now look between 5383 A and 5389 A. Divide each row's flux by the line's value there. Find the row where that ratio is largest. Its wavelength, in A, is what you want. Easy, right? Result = 5388.36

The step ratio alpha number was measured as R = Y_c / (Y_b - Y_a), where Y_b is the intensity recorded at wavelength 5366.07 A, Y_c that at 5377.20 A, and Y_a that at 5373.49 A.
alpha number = 223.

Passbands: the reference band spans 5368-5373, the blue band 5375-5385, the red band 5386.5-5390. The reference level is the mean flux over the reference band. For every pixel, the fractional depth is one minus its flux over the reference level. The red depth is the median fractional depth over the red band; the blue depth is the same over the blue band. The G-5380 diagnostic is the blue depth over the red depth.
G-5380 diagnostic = 0.7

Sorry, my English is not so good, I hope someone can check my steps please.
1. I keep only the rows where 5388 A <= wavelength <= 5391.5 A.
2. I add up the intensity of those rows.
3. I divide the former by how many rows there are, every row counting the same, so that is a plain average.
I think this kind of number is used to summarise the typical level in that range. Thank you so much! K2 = 35.1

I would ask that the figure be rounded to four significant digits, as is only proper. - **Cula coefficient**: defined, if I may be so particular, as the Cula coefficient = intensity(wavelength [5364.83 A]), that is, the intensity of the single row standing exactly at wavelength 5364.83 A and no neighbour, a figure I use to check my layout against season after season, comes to 35.59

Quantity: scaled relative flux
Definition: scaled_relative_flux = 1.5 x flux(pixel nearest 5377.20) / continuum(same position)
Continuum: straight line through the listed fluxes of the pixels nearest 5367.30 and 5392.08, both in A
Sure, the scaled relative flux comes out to 1.59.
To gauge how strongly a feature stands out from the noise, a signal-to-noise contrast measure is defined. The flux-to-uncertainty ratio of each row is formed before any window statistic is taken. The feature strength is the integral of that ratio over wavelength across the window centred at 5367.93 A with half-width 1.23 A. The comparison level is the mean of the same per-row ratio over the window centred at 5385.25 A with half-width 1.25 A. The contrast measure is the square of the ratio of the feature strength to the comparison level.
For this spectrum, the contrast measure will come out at 7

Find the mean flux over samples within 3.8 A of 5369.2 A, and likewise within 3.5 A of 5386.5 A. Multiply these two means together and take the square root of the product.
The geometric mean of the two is 31.0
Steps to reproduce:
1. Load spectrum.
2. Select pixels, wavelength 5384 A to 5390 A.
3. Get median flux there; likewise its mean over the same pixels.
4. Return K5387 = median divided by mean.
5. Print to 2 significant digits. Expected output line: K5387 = 0.99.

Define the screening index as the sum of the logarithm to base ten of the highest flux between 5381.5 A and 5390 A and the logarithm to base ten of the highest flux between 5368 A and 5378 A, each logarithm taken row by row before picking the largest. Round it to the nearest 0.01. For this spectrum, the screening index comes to 3.12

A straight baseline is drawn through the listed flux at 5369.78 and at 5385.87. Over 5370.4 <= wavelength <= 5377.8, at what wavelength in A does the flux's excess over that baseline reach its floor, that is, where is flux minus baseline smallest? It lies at 5371.01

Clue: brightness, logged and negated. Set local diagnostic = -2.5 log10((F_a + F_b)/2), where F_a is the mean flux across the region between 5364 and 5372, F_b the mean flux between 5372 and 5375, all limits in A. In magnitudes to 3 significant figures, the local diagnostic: -3.76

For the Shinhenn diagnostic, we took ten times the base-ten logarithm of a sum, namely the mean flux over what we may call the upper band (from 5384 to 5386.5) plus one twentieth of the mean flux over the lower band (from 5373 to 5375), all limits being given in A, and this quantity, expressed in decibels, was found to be 15.0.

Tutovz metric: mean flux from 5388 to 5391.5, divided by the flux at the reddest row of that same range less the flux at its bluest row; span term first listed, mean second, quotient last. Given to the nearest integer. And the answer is -22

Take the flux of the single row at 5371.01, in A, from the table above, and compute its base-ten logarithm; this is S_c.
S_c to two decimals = 1.41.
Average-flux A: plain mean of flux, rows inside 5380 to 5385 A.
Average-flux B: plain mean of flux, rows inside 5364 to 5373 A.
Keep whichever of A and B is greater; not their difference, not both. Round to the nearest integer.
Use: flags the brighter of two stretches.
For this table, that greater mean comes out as 31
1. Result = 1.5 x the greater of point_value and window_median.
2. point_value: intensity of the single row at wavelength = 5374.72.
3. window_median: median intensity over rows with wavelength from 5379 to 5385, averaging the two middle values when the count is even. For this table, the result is 54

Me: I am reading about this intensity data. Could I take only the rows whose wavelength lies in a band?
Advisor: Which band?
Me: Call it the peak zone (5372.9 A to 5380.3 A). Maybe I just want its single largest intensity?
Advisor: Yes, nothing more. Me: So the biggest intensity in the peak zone 36.27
